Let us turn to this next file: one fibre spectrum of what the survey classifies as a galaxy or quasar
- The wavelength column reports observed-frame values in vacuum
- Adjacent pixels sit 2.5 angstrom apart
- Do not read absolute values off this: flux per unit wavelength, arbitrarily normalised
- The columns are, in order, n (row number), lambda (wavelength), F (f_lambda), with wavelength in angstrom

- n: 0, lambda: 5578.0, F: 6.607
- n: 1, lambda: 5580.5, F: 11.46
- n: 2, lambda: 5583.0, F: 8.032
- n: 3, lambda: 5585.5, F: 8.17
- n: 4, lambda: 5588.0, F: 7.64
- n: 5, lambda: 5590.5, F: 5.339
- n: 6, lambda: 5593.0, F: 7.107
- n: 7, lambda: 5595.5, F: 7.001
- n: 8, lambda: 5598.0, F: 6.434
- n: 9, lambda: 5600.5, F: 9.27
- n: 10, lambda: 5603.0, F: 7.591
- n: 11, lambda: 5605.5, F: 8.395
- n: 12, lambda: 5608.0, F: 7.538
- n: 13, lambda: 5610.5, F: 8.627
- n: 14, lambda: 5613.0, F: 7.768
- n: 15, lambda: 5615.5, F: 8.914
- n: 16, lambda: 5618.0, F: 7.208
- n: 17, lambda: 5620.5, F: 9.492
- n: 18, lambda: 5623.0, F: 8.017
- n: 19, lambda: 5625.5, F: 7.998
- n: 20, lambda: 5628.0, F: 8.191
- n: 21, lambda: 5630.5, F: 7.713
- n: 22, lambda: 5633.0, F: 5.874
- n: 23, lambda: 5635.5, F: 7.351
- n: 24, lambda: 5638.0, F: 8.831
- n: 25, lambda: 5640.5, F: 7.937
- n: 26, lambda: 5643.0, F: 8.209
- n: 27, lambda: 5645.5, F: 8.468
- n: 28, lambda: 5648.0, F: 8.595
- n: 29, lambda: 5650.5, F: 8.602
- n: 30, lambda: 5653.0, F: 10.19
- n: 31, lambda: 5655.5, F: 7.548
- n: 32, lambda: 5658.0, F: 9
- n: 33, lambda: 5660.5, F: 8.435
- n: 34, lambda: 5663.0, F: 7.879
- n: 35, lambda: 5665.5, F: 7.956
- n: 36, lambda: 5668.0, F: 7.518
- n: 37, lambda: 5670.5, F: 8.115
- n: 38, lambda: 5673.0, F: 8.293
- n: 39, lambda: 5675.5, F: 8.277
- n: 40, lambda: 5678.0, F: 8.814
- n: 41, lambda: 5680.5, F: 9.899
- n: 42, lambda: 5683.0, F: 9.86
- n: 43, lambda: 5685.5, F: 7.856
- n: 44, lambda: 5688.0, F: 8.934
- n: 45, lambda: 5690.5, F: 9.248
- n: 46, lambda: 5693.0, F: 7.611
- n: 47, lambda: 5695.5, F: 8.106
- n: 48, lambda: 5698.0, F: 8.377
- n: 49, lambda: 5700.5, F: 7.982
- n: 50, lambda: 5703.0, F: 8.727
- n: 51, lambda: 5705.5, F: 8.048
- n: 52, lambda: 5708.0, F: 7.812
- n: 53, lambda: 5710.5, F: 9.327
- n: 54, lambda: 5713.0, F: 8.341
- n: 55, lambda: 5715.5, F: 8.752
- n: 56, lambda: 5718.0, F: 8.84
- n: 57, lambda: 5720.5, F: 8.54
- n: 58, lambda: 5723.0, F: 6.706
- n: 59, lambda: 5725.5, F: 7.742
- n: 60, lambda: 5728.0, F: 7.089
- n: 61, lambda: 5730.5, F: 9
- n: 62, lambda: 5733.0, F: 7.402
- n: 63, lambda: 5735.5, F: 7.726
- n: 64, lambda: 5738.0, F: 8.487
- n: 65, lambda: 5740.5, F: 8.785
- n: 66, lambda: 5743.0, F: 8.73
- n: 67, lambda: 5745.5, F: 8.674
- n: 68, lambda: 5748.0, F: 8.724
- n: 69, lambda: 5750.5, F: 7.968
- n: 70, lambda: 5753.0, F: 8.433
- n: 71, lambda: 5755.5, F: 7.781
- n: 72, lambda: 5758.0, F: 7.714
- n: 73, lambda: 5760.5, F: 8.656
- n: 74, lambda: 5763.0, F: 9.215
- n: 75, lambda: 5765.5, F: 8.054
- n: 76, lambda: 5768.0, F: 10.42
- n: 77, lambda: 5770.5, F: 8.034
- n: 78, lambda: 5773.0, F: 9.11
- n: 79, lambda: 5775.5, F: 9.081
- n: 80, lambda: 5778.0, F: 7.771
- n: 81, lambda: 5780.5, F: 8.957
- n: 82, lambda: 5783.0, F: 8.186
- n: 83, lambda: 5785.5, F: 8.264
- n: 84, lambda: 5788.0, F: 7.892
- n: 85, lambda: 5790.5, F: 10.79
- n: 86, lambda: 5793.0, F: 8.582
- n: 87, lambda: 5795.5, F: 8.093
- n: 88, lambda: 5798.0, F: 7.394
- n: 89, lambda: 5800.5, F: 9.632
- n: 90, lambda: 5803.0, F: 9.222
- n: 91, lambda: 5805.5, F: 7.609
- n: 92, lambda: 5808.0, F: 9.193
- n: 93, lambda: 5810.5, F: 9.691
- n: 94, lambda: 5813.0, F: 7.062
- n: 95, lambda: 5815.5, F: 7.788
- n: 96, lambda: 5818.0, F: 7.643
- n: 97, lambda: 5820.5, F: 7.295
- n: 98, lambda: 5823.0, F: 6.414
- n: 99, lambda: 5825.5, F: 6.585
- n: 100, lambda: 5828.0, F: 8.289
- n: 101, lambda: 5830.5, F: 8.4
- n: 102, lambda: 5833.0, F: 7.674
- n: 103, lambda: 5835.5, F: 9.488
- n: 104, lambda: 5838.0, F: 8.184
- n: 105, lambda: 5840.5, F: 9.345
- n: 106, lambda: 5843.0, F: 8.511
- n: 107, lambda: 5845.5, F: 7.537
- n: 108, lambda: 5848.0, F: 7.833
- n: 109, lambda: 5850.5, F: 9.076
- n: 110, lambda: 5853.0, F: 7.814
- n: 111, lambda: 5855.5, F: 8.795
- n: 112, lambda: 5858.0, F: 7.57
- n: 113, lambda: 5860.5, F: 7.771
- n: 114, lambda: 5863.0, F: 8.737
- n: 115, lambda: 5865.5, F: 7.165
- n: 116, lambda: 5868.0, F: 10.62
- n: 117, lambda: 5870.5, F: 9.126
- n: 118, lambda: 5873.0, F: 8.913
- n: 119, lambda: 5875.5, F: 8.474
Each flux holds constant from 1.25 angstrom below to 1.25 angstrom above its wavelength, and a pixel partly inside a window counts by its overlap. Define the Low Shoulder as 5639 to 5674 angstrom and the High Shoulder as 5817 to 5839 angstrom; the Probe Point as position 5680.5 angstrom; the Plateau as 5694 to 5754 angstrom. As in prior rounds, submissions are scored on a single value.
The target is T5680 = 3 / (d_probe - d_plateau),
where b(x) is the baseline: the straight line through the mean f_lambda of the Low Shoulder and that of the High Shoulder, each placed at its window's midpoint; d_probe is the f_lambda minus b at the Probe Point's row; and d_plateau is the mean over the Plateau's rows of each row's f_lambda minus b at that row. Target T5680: 2.0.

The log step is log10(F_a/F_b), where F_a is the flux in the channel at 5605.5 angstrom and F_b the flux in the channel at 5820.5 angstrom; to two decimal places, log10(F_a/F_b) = 0.06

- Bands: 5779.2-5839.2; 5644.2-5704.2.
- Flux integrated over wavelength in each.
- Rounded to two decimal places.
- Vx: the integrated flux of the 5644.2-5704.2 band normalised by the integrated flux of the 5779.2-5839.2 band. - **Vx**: 1.03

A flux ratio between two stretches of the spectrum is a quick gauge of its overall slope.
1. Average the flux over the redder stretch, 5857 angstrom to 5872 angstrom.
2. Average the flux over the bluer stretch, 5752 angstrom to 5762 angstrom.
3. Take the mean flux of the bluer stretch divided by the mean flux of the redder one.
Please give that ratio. 0.96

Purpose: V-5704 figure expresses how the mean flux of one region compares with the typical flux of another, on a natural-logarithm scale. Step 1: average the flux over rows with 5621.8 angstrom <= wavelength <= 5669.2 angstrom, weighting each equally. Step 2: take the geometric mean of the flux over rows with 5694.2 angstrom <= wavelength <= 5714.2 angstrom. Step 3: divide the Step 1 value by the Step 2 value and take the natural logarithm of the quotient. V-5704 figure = -0.025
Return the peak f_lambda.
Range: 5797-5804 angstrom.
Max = 9.632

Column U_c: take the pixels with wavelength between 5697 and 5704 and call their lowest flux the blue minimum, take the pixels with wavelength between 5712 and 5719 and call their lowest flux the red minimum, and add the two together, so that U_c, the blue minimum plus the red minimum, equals 16.3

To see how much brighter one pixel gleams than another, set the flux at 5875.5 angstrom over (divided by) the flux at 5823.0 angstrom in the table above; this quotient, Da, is 1.32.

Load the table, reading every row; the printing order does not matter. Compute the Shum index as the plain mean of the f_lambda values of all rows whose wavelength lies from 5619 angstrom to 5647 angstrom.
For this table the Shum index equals 8.0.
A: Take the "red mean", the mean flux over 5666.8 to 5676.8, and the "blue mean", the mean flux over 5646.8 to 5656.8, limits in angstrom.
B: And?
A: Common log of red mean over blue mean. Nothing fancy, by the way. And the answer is -0.035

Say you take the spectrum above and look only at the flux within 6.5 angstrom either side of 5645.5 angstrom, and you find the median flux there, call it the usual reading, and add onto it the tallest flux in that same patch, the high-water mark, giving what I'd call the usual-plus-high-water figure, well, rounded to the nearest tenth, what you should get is 17.1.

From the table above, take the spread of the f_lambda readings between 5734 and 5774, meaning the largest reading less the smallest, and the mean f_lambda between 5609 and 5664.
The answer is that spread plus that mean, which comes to 10.9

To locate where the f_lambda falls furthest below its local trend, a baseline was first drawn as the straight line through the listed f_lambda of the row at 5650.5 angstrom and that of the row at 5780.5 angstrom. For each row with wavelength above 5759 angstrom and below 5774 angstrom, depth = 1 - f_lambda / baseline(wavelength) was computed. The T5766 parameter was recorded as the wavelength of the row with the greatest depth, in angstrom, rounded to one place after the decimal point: 5770.5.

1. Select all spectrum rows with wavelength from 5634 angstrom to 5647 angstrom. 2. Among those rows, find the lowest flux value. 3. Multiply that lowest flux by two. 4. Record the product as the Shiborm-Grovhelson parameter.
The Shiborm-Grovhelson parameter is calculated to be 14.7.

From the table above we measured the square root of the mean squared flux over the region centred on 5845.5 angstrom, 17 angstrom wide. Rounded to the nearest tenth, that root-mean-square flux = 8.4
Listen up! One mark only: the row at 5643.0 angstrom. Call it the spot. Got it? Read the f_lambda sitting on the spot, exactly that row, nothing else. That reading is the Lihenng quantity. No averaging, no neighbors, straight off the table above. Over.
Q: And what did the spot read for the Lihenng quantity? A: 8.209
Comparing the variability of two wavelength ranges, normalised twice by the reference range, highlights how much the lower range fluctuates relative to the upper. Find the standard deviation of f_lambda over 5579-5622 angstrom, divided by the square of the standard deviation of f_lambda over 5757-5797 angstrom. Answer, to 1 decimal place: 1.7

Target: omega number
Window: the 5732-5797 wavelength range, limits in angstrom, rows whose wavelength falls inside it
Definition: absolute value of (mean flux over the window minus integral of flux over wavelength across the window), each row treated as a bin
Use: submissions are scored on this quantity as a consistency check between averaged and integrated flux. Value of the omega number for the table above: 545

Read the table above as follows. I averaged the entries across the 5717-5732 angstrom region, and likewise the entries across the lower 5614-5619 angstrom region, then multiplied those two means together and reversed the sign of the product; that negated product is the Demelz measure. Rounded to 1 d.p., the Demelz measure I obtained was -64.4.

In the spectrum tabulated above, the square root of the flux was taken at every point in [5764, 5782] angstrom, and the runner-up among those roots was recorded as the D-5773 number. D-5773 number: 3.02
